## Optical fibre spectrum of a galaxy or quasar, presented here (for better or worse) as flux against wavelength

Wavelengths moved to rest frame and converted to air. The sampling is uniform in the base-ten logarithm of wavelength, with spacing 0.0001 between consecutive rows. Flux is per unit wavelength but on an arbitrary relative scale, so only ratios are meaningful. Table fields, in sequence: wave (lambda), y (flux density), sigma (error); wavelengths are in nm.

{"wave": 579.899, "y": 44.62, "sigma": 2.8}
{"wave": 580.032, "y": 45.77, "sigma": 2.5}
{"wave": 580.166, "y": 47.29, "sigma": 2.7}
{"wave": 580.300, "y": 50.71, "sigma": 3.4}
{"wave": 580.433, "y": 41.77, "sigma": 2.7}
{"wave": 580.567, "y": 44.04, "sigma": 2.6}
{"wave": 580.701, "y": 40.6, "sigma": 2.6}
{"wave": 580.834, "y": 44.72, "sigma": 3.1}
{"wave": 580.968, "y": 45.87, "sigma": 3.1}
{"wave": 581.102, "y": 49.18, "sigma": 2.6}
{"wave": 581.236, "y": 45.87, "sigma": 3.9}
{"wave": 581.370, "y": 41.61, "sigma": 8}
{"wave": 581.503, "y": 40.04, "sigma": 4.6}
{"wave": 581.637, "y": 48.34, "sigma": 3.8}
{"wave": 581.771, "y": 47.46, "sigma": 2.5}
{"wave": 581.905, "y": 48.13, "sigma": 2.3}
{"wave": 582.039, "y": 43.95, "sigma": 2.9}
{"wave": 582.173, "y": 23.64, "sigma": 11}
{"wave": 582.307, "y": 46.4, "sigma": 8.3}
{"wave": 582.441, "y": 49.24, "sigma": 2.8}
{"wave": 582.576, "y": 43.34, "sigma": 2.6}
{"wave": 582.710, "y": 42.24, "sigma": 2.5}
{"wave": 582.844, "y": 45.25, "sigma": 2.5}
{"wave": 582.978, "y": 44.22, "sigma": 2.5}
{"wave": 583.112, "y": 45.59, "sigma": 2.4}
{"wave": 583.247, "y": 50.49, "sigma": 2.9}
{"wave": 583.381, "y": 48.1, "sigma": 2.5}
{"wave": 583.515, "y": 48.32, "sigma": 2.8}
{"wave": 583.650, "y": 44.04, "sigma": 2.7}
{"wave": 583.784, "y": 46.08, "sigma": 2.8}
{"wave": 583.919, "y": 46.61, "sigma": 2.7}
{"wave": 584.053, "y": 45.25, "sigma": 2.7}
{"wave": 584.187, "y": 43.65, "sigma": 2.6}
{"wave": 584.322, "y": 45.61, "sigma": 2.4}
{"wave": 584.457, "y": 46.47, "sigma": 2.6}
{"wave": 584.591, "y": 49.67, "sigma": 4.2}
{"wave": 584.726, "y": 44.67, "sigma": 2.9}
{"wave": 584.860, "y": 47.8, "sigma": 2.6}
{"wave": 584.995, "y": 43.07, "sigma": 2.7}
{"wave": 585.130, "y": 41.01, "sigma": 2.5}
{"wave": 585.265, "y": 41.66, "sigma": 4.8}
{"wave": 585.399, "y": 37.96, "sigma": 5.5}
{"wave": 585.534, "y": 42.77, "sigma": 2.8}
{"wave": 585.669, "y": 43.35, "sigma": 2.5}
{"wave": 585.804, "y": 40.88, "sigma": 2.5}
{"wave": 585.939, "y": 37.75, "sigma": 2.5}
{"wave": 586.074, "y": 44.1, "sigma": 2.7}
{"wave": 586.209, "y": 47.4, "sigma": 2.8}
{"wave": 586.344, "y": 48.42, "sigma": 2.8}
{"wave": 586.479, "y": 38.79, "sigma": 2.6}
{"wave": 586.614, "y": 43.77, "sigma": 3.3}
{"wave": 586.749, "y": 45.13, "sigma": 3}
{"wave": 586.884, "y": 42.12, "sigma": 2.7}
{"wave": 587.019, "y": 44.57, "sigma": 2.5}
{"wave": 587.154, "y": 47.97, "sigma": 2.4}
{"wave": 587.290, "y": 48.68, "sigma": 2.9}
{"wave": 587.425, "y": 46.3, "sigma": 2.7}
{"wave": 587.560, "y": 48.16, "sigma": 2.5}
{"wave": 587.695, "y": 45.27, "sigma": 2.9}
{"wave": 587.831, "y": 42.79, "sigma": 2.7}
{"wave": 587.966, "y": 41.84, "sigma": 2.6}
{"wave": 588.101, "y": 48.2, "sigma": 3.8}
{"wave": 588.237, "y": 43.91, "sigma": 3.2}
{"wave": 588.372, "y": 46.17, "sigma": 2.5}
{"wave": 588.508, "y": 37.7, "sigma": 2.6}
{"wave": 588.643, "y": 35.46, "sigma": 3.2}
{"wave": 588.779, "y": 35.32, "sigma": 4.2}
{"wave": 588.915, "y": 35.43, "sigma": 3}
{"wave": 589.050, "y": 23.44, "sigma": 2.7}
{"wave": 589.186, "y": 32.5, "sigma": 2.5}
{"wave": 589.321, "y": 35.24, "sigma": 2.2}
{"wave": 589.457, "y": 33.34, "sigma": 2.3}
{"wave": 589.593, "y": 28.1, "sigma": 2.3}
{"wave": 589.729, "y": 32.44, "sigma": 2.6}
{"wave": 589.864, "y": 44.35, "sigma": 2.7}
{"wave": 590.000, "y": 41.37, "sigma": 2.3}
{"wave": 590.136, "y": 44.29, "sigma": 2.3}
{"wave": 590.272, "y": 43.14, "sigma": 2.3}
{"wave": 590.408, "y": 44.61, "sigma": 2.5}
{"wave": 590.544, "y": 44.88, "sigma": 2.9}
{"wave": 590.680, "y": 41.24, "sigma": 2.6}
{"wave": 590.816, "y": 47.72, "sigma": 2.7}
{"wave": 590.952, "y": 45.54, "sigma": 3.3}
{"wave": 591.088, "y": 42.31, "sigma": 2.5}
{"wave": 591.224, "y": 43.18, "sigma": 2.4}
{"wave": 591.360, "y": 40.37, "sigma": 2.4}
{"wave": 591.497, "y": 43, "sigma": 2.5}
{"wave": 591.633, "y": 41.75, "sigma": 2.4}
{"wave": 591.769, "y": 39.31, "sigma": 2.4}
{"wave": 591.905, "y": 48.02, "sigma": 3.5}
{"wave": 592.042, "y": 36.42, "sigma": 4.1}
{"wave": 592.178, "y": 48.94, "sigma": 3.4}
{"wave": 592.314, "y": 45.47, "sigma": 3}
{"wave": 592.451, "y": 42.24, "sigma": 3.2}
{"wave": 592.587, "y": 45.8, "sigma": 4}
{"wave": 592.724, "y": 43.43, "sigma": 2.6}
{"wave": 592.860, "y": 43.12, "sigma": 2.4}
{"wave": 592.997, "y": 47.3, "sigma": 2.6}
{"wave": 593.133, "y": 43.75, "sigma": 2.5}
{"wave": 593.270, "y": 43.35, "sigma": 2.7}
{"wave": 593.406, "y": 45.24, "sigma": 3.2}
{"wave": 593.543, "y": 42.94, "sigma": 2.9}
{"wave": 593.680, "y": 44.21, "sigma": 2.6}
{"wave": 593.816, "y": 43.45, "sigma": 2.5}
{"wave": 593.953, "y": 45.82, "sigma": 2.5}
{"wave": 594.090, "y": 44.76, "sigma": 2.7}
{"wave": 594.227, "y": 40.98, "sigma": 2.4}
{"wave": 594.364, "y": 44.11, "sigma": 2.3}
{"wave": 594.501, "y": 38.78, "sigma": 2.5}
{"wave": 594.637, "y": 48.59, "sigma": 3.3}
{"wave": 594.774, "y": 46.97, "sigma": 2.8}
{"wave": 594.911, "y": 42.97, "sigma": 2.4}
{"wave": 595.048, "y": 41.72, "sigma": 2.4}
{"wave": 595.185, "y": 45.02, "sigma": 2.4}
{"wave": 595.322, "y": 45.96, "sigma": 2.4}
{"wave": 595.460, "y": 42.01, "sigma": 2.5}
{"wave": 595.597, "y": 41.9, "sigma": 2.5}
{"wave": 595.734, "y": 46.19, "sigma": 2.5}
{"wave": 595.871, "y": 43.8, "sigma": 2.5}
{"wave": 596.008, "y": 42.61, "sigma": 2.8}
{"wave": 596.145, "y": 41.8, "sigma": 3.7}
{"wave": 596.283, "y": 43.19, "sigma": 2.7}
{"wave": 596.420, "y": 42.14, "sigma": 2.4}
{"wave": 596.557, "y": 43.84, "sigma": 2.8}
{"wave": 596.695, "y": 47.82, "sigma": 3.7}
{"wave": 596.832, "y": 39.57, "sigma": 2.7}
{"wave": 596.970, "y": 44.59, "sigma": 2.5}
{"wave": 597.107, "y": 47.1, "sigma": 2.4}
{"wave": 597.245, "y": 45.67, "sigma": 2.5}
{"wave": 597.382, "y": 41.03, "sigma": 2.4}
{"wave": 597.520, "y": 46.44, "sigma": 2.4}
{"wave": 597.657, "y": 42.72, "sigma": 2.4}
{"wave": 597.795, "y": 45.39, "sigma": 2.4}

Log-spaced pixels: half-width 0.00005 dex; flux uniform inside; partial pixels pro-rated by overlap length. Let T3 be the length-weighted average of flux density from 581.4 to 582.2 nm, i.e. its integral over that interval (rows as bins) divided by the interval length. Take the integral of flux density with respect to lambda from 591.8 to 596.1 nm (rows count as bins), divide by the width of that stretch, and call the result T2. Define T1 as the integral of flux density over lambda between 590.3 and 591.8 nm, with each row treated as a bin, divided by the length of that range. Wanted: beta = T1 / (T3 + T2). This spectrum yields 0.497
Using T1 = 43.2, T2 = 44.0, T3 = 42.9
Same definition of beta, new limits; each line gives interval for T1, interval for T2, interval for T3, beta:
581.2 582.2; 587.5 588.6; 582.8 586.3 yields 0.485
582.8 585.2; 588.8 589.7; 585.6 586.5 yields 0.614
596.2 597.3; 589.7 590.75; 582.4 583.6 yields 0.498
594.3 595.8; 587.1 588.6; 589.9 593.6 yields 0.497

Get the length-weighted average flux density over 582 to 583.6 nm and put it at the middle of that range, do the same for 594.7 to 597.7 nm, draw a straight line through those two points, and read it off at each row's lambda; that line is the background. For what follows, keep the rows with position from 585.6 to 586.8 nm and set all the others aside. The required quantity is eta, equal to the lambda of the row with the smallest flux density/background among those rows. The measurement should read 585.939 nm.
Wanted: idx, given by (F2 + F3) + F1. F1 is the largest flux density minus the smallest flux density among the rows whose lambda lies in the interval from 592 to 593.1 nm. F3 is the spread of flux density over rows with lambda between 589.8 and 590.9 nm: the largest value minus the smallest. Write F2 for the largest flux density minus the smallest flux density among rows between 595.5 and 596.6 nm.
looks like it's 23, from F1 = 13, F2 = 4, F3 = 6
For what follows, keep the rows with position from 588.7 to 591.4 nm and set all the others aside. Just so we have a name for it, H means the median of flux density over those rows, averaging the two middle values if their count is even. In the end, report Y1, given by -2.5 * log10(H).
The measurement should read -4.04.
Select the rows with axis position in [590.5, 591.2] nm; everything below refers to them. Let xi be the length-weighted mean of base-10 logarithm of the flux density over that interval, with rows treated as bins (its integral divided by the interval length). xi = 1.65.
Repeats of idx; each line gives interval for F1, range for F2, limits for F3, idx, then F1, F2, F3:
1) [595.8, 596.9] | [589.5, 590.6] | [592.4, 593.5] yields 30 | 8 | 17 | 5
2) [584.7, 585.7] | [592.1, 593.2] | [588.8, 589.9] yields 37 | 10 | 7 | 21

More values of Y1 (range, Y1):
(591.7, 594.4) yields -4.11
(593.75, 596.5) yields -4.09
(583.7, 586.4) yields -4.12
